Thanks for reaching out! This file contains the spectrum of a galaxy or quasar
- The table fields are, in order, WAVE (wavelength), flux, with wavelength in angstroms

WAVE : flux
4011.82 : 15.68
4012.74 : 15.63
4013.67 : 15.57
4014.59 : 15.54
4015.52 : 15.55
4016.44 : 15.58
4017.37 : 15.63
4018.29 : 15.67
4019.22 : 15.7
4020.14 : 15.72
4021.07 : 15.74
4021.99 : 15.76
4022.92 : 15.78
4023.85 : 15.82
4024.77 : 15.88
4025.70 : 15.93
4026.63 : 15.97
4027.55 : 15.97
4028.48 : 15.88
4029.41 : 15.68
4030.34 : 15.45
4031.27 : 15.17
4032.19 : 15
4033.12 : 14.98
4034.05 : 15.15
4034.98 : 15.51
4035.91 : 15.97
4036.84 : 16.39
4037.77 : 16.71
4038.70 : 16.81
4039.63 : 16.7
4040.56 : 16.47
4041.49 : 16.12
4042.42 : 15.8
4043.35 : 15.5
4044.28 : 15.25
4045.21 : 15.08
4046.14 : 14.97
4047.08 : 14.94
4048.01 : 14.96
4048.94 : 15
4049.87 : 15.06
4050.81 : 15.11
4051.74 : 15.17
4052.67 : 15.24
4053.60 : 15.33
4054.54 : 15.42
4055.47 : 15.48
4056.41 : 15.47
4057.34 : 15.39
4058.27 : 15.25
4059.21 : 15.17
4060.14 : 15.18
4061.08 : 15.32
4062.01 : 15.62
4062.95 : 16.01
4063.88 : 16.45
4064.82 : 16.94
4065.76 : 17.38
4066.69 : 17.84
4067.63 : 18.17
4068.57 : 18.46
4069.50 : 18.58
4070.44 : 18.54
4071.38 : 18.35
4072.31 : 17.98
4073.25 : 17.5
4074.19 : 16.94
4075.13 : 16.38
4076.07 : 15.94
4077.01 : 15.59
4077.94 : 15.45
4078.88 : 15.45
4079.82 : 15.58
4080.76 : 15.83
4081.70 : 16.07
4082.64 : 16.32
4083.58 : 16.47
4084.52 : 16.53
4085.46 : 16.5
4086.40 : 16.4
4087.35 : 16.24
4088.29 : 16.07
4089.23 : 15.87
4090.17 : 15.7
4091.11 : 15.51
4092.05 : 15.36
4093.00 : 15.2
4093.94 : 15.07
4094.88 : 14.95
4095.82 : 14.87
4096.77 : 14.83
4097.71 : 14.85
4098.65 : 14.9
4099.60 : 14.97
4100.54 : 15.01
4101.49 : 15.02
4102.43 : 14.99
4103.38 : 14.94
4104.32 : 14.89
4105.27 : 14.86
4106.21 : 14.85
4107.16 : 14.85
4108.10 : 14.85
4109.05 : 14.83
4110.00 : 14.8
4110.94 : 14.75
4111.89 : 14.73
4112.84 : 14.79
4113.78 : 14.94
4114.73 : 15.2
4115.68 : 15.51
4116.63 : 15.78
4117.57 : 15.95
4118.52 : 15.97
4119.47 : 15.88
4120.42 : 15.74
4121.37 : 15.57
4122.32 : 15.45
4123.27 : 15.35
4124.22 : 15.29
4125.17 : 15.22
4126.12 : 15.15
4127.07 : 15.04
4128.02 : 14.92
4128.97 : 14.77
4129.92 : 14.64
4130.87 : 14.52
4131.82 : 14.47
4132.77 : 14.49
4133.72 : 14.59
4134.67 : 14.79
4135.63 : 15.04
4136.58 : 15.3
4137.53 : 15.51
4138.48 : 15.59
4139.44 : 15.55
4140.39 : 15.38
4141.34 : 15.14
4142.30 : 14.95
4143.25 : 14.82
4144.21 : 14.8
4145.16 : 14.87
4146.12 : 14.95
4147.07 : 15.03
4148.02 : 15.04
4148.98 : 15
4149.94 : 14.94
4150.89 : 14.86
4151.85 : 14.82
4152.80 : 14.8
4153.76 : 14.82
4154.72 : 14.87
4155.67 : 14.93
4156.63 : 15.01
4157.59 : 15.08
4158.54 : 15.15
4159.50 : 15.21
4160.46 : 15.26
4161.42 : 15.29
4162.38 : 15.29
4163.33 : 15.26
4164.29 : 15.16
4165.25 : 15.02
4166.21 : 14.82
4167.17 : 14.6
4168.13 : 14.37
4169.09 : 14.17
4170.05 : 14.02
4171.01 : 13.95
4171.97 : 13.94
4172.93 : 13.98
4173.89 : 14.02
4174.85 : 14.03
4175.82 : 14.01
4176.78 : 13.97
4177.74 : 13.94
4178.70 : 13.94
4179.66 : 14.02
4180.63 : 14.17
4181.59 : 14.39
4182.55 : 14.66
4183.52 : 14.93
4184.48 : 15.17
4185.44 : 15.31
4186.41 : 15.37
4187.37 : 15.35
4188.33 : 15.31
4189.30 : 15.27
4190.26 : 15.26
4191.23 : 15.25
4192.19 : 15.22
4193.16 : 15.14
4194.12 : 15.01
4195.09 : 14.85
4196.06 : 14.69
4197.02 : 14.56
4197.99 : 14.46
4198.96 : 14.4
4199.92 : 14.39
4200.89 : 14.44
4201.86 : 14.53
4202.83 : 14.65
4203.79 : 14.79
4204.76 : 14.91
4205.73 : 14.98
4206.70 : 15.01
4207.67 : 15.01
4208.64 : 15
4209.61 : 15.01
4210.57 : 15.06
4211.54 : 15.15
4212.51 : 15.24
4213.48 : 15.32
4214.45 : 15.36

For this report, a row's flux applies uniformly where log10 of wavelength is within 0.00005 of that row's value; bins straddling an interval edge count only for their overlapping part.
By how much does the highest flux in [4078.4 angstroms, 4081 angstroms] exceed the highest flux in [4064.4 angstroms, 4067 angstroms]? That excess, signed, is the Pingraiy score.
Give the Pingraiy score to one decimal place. -2.0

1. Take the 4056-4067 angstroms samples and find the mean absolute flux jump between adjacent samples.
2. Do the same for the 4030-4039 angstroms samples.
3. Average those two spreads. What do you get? 0.263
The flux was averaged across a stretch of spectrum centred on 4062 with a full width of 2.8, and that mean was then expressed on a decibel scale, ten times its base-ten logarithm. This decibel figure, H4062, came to 11.9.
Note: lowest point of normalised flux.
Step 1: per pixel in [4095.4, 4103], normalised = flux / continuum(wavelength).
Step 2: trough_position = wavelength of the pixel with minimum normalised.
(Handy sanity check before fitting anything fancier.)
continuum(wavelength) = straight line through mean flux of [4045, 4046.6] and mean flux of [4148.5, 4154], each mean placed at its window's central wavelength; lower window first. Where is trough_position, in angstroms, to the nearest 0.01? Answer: 4096.77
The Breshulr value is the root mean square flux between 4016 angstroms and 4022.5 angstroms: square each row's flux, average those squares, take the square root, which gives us 15.7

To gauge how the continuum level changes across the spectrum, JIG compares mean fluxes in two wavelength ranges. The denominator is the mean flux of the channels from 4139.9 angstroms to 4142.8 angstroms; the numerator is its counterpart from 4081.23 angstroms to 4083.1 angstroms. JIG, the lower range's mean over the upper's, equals 1.07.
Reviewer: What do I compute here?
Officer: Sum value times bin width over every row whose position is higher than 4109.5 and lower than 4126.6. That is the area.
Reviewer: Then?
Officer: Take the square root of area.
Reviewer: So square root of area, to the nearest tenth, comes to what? 16.2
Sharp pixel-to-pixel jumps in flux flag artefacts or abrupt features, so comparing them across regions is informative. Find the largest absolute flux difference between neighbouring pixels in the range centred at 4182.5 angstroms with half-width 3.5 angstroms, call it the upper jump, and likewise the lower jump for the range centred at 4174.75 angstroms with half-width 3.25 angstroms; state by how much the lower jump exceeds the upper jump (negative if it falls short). -0.2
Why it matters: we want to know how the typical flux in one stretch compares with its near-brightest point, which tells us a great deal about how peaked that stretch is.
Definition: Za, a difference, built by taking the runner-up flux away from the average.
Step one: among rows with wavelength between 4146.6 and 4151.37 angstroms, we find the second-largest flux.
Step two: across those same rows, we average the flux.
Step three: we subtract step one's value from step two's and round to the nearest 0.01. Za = -0.06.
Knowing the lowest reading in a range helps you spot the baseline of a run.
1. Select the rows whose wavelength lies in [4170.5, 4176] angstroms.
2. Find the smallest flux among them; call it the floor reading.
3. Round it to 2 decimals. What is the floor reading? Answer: 13.94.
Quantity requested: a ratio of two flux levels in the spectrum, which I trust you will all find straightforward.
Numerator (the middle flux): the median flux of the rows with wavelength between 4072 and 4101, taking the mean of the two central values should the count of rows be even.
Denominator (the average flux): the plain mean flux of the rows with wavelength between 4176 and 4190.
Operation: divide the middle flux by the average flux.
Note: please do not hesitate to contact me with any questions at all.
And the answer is 1.07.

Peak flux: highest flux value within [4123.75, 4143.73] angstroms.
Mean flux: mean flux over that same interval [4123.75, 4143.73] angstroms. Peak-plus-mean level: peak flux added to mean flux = 30.6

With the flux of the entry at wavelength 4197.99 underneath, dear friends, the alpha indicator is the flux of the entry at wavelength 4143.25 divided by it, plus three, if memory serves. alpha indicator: 4.025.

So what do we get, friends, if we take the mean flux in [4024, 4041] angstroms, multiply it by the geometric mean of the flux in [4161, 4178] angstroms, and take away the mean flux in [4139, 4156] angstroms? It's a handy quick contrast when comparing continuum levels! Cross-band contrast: 214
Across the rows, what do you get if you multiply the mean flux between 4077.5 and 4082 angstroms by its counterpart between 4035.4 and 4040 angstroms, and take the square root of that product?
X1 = 16.1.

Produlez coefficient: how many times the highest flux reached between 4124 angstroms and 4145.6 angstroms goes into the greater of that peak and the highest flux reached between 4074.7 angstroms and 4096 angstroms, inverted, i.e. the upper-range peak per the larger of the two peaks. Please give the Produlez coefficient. 0.94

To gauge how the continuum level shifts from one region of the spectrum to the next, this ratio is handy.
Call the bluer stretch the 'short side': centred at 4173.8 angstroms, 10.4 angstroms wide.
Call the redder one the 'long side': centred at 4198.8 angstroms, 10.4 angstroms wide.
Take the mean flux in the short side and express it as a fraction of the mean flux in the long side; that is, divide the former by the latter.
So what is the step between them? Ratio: 0.96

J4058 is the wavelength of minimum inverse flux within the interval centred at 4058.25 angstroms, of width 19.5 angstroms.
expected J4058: 4067.63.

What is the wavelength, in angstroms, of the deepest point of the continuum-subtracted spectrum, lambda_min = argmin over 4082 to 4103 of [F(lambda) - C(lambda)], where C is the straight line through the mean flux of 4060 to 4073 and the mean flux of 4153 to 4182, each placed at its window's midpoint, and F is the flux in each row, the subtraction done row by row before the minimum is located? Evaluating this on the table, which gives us 4096.77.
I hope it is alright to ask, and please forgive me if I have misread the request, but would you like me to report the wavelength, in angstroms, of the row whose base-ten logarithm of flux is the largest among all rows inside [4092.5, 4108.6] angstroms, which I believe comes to 4093.00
